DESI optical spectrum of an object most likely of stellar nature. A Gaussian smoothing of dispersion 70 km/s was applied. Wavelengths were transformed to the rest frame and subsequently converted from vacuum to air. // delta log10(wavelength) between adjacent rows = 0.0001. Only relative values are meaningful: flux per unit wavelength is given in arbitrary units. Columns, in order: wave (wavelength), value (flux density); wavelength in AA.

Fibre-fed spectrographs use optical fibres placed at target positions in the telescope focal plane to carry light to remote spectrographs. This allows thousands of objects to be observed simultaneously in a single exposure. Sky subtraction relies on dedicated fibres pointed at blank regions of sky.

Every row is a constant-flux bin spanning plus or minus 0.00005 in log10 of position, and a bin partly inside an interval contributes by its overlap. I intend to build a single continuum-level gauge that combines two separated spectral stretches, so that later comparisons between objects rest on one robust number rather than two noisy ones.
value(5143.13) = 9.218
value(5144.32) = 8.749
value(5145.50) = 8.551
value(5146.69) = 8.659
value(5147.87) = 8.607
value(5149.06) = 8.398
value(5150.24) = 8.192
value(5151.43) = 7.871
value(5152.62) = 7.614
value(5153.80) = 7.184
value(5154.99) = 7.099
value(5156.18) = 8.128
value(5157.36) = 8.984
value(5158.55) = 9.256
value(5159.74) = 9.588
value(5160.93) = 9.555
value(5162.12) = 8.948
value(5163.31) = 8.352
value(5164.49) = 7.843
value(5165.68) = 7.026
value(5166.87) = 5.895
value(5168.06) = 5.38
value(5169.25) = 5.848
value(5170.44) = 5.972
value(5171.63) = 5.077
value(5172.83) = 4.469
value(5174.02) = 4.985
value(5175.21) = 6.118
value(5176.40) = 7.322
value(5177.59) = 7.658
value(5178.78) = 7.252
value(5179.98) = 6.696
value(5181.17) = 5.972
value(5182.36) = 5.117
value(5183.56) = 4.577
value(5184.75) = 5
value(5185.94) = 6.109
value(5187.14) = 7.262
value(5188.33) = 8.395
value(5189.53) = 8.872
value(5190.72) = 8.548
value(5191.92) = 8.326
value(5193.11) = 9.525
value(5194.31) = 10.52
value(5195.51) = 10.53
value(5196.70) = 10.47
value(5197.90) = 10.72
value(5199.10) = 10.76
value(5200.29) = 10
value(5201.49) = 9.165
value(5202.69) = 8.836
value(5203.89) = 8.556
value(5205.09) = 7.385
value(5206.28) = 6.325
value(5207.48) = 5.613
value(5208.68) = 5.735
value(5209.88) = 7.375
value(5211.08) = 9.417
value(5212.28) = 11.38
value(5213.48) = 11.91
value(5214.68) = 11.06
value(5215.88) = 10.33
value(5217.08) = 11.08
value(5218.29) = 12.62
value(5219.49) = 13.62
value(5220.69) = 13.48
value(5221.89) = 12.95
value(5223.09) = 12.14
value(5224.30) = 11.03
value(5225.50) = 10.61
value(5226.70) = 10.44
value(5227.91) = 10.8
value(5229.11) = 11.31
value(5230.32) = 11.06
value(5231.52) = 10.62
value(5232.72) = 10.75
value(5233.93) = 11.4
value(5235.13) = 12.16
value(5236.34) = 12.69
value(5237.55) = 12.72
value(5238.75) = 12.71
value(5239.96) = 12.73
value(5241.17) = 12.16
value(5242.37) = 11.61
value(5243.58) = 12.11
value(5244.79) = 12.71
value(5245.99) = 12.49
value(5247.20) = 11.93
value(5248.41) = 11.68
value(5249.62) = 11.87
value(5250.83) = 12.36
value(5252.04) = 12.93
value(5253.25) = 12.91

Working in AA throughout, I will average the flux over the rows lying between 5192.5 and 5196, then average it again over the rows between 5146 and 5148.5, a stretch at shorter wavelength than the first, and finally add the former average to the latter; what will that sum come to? 18.8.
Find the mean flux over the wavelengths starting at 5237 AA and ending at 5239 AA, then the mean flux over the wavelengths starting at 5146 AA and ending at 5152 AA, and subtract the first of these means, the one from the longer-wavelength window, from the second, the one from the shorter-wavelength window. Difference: -4.4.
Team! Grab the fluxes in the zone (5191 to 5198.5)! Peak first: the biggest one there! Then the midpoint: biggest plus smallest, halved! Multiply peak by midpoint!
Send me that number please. 102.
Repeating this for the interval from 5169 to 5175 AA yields 31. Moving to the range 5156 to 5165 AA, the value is 84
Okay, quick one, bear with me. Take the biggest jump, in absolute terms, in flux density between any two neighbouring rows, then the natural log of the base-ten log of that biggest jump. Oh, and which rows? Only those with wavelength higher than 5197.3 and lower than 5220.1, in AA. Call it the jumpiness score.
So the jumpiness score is -1.17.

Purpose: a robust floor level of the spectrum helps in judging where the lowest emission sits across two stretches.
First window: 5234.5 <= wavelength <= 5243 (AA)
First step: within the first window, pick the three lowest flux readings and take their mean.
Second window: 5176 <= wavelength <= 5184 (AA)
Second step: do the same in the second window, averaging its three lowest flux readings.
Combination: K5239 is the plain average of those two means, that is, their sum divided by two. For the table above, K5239 8.6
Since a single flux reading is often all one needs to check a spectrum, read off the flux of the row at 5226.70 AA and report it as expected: 10.44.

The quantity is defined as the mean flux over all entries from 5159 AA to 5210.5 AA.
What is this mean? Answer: 7.5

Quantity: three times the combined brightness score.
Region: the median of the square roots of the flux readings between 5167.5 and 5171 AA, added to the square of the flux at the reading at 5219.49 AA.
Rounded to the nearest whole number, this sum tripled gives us 564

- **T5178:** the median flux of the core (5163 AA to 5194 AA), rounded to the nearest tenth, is 6.4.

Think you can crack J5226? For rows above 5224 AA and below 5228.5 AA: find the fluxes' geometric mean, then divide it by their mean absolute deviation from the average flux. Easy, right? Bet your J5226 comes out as 55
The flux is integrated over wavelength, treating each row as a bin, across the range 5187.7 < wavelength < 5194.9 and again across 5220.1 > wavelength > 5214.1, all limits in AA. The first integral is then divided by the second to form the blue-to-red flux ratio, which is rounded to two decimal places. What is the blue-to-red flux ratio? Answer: 0.92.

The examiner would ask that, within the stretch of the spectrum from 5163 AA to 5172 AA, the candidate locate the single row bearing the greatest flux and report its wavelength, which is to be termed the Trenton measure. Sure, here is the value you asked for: 5163.31 AA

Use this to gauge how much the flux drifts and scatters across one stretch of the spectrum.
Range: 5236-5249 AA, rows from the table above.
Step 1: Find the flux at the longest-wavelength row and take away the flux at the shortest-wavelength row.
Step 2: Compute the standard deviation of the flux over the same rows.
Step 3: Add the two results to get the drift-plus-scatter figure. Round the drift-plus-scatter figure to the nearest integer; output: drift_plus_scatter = -1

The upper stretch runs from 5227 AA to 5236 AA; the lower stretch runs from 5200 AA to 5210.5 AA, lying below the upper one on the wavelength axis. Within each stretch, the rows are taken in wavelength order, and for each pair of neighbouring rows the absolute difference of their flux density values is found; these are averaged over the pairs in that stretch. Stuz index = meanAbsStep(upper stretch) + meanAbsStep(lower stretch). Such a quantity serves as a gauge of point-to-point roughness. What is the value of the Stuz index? 1.23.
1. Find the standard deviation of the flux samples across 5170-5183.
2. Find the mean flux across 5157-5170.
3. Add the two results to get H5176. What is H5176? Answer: 8.9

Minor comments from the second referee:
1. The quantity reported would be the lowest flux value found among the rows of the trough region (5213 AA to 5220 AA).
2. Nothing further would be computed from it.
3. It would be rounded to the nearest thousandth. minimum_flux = 10.330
